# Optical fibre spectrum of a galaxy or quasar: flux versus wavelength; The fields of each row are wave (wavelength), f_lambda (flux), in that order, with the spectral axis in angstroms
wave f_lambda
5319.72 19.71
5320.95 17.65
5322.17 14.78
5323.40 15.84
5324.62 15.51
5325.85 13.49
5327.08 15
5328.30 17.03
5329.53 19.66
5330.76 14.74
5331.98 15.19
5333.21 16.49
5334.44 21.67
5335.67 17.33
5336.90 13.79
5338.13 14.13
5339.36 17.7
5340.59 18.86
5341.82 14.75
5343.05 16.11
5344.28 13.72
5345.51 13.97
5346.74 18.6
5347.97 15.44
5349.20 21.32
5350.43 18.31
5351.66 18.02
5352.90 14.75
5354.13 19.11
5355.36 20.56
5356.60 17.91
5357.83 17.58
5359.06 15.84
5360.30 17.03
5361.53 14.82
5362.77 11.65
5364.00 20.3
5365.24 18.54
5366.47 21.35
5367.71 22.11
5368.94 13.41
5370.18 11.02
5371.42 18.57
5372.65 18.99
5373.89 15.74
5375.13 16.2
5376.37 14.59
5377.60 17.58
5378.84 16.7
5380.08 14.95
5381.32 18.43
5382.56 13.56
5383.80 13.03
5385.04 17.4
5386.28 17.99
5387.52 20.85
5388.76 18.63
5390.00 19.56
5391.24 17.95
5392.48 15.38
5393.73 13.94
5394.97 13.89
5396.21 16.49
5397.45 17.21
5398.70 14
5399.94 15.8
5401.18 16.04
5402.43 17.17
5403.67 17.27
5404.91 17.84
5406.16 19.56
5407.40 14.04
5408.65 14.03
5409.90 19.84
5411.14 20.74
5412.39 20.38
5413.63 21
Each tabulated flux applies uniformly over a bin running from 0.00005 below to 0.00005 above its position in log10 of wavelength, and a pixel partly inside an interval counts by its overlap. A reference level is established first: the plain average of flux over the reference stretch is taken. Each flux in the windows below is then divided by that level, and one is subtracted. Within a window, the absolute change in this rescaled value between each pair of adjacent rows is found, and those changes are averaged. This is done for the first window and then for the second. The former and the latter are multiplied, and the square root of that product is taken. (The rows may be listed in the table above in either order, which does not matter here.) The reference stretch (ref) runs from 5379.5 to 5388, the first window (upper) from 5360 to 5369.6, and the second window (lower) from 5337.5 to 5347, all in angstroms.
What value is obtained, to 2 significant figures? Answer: 0.19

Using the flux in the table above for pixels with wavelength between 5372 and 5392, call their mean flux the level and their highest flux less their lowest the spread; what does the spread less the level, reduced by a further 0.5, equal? -9.7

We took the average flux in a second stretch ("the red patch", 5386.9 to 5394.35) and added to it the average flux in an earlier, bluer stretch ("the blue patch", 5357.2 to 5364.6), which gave 33.9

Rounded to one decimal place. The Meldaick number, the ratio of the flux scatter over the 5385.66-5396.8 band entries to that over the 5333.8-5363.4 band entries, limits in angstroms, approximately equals 0.9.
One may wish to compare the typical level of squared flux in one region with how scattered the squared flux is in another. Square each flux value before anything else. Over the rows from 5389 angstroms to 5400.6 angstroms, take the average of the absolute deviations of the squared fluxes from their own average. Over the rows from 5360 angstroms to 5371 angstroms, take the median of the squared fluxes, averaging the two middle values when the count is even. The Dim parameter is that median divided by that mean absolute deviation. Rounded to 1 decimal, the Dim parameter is 5.6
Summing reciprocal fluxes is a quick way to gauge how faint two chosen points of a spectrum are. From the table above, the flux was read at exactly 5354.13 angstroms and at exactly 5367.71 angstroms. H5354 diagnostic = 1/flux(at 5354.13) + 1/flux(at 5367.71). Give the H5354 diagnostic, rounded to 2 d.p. 0.10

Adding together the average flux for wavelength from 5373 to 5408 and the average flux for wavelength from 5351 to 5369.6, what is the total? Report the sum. 34.0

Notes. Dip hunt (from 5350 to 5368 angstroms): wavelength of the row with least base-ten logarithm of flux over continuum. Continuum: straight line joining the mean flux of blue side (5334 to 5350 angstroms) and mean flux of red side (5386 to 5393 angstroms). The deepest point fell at 5362.77 angstroms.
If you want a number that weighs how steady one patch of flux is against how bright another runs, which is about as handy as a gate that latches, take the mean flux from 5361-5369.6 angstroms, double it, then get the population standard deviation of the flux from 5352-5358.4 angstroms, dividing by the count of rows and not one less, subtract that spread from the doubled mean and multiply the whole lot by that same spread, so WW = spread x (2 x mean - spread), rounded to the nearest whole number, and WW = 63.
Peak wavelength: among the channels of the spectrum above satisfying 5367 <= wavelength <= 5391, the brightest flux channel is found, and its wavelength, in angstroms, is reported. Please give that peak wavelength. 5367.71 angstroms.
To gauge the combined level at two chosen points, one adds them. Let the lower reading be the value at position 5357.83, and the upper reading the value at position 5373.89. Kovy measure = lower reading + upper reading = 33.3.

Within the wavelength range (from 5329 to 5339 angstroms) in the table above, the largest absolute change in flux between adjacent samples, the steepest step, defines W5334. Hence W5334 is 5.2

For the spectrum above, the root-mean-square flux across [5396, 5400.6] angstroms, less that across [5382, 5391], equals -1.6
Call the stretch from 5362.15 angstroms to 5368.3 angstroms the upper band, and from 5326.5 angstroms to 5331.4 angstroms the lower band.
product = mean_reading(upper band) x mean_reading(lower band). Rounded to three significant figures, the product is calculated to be 312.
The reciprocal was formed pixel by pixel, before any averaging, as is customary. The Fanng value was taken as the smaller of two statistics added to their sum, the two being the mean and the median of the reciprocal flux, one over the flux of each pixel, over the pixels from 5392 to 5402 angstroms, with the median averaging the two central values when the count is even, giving 0.194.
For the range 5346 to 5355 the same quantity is 0.166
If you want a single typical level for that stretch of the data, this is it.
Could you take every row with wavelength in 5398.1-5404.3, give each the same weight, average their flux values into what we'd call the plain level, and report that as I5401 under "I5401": 16.1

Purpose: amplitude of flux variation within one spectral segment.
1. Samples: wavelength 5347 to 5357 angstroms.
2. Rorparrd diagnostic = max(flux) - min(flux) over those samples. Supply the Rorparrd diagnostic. 6.6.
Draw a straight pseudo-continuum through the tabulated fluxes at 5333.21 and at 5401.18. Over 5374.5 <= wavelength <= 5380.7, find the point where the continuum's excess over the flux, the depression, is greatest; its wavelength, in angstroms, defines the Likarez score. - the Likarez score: 5376.37 angstroms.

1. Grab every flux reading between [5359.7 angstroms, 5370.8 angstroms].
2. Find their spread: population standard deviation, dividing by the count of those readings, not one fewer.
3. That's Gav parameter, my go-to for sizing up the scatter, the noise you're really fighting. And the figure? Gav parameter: 3.9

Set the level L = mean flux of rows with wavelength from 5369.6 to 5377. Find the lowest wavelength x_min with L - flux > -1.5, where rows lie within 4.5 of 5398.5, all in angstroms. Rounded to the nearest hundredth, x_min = 5394.97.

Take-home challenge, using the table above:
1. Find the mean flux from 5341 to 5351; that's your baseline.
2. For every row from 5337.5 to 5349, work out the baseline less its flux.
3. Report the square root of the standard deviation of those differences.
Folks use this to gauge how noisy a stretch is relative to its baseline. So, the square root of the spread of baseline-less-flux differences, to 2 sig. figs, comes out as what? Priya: 1.4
